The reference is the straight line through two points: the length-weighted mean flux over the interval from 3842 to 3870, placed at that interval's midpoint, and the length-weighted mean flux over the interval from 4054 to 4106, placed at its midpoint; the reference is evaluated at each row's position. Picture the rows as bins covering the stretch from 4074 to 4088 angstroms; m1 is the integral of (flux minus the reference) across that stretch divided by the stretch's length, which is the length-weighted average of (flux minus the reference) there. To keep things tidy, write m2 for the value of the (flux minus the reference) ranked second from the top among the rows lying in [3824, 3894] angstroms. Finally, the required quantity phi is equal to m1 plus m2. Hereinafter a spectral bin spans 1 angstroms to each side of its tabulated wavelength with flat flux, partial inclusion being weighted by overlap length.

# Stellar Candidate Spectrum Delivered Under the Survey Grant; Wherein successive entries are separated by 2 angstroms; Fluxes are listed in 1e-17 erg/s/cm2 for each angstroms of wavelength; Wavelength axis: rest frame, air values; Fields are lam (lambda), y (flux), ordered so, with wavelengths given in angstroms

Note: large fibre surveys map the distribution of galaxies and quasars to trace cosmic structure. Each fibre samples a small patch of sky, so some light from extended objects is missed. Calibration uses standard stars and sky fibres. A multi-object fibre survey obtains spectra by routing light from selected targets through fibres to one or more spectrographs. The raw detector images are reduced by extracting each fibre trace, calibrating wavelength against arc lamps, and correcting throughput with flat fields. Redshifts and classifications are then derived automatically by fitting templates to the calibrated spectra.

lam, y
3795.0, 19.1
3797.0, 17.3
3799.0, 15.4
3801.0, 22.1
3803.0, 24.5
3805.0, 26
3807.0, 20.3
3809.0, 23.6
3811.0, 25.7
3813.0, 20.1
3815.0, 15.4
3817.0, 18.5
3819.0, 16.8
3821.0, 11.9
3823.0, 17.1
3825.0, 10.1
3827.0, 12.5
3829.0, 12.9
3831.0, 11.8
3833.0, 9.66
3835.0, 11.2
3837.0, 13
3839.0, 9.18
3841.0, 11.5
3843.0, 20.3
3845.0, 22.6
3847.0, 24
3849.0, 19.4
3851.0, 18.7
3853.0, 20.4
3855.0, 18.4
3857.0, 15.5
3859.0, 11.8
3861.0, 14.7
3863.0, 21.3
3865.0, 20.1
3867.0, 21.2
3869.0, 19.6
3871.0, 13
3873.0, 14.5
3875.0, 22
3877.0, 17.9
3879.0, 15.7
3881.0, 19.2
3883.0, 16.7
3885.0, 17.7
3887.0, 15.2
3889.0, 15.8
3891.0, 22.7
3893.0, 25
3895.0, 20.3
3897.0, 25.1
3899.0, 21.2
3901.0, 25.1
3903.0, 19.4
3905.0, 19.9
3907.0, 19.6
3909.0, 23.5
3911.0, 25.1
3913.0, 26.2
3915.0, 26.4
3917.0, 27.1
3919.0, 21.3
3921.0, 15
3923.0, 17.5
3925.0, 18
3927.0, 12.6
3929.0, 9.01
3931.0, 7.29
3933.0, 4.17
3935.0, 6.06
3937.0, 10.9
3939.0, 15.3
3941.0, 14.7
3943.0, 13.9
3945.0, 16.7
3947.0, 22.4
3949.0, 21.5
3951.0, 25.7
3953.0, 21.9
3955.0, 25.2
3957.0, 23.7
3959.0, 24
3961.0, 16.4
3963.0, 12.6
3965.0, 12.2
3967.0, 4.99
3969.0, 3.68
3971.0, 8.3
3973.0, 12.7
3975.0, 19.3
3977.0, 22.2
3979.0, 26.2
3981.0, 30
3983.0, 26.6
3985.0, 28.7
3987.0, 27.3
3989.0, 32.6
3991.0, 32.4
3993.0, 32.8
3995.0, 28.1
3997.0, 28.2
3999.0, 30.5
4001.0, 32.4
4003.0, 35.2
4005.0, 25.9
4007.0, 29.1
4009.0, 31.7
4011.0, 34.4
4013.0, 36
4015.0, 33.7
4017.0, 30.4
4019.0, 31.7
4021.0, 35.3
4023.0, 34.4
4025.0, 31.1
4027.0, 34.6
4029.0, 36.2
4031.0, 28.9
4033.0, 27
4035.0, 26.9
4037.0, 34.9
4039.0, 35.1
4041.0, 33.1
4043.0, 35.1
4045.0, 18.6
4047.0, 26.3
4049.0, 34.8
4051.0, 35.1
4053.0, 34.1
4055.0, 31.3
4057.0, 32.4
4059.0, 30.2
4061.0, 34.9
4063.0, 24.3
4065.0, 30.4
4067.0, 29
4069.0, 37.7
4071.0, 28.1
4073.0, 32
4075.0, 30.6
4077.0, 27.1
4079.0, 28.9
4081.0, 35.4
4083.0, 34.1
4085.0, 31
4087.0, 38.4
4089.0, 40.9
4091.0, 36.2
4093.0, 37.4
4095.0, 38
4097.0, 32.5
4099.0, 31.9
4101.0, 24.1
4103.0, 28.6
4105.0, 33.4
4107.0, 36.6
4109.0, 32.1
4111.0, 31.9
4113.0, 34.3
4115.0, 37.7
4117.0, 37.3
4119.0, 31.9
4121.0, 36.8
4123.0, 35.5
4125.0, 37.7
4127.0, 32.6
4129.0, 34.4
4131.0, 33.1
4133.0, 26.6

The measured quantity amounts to 4.0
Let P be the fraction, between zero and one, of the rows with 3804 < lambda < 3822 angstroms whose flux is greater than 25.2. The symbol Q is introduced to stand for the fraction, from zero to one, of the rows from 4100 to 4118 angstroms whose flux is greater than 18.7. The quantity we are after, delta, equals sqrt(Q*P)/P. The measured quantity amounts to 2.1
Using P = 0.22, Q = 1.00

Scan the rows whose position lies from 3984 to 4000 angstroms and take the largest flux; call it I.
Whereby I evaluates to 32.8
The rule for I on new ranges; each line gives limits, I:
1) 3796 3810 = 26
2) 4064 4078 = 37.7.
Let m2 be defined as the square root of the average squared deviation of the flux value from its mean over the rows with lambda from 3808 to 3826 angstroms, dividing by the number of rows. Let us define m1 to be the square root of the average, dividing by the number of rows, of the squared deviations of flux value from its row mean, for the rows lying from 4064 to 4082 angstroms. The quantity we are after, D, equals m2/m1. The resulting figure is 1.4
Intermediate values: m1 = 3.3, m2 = 4.75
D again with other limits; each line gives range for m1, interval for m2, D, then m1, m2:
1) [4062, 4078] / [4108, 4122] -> 0.7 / 3.7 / 2.47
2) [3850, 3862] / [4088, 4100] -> 1.1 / 2.9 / 3.13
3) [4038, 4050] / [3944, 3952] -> 0.5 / 6.1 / 3.22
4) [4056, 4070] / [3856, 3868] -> 0.9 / 4.0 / 3.63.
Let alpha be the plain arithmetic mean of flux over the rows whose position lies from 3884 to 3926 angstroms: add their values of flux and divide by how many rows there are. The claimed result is 21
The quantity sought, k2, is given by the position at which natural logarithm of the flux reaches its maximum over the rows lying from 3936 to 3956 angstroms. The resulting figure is 3951.0 angstroms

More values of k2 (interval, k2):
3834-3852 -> 3847.0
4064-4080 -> 4069.0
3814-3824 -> 3817.0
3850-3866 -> 3863.0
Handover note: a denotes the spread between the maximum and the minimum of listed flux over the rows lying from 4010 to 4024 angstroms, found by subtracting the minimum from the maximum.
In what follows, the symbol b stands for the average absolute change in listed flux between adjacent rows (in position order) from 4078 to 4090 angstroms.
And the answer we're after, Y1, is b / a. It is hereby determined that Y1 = 0.74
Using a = 5.60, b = 4.2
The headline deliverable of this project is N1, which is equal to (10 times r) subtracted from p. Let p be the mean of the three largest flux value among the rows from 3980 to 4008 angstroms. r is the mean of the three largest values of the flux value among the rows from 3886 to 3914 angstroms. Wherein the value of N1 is -221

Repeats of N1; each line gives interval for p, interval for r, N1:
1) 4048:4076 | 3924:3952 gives -196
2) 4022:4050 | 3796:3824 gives -219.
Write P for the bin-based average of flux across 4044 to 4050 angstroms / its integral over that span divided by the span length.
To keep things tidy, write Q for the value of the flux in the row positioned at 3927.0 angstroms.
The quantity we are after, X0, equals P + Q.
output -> 39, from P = 27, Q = 12.6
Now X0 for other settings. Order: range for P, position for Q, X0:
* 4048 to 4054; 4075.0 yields 65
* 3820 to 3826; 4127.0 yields 46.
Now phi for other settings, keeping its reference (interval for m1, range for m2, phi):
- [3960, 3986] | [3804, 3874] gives 0.4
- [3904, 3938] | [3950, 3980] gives -5.7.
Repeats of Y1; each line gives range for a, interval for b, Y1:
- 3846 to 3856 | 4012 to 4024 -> 0.41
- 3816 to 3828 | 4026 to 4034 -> 0.43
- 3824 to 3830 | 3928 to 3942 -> 0.99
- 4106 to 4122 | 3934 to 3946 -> 0.46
